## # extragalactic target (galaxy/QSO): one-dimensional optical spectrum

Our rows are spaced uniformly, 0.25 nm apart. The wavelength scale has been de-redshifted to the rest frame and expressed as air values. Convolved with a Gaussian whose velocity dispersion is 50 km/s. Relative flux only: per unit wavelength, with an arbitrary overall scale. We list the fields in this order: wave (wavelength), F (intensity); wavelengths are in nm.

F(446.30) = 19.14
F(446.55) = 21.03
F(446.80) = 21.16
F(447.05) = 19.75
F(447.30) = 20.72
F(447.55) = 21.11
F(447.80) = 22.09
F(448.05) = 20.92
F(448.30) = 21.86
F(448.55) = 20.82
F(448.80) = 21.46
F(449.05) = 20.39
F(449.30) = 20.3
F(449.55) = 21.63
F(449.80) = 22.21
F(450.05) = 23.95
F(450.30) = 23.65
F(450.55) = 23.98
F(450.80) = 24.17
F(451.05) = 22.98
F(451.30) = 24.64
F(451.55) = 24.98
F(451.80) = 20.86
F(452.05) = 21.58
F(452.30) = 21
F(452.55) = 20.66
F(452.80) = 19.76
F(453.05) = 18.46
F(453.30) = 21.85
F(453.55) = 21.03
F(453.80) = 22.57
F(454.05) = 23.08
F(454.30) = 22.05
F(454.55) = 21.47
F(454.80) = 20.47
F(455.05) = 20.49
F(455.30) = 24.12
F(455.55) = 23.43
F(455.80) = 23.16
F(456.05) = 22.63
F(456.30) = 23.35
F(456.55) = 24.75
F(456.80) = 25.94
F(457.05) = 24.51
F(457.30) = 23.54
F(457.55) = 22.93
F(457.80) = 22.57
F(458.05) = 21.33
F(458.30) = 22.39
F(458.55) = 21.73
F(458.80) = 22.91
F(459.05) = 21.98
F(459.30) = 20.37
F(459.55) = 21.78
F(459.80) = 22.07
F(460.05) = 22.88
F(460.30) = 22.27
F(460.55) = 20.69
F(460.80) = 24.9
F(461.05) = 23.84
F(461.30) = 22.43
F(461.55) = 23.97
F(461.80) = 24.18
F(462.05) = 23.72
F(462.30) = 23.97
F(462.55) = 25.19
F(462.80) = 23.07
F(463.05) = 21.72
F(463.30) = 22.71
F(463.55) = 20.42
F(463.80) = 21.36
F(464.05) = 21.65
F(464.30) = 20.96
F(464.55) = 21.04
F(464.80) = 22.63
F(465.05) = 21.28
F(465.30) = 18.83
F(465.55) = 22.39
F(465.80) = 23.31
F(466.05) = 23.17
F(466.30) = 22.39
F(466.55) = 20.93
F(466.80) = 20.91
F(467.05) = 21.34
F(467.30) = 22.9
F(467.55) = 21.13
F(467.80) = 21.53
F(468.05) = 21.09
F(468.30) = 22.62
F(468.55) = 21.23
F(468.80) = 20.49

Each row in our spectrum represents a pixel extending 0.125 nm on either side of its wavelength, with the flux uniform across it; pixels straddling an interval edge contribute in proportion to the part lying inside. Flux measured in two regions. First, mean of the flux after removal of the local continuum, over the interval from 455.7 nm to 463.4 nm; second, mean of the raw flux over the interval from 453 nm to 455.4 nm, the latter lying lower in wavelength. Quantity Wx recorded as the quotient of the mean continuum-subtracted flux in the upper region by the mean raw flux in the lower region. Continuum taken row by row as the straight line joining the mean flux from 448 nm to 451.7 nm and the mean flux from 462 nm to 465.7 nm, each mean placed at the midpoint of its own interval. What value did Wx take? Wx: 0.038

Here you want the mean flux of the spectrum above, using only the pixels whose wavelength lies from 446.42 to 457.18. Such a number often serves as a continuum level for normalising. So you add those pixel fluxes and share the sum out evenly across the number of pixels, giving 22.1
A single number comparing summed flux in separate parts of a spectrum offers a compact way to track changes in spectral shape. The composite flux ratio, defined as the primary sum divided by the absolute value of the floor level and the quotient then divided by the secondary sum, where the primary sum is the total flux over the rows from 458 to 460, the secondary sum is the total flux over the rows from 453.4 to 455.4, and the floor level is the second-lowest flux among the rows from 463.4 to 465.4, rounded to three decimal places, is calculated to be 0.049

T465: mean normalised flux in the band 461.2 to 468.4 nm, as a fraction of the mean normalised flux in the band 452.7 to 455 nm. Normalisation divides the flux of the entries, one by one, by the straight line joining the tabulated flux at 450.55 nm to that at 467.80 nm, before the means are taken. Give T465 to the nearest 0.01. 1.12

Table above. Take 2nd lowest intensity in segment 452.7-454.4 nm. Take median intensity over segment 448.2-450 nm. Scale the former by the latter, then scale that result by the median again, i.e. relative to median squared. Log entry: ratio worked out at 0.043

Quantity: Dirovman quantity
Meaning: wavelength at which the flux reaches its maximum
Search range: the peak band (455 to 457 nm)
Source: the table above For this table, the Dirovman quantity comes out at 456.80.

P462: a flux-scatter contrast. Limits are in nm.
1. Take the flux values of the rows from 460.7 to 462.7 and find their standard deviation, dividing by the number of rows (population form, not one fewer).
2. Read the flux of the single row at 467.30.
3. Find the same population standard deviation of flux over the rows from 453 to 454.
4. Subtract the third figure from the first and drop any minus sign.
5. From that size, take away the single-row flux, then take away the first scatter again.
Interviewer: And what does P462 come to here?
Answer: -22.9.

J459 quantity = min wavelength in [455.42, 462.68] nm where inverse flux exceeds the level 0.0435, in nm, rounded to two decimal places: 456.05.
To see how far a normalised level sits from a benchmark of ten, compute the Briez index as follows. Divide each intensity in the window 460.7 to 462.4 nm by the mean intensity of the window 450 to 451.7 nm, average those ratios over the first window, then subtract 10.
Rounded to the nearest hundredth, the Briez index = -9.01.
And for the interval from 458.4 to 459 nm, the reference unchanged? -9.07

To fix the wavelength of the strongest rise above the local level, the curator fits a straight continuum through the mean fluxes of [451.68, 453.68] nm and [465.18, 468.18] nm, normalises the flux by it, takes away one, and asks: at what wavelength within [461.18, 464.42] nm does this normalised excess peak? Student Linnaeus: 462.55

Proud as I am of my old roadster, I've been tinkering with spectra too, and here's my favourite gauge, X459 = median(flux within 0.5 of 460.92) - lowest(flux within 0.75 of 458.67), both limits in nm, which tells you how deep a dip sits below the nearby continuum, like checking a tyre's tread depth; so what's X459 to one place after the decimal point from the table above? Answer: 2.8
